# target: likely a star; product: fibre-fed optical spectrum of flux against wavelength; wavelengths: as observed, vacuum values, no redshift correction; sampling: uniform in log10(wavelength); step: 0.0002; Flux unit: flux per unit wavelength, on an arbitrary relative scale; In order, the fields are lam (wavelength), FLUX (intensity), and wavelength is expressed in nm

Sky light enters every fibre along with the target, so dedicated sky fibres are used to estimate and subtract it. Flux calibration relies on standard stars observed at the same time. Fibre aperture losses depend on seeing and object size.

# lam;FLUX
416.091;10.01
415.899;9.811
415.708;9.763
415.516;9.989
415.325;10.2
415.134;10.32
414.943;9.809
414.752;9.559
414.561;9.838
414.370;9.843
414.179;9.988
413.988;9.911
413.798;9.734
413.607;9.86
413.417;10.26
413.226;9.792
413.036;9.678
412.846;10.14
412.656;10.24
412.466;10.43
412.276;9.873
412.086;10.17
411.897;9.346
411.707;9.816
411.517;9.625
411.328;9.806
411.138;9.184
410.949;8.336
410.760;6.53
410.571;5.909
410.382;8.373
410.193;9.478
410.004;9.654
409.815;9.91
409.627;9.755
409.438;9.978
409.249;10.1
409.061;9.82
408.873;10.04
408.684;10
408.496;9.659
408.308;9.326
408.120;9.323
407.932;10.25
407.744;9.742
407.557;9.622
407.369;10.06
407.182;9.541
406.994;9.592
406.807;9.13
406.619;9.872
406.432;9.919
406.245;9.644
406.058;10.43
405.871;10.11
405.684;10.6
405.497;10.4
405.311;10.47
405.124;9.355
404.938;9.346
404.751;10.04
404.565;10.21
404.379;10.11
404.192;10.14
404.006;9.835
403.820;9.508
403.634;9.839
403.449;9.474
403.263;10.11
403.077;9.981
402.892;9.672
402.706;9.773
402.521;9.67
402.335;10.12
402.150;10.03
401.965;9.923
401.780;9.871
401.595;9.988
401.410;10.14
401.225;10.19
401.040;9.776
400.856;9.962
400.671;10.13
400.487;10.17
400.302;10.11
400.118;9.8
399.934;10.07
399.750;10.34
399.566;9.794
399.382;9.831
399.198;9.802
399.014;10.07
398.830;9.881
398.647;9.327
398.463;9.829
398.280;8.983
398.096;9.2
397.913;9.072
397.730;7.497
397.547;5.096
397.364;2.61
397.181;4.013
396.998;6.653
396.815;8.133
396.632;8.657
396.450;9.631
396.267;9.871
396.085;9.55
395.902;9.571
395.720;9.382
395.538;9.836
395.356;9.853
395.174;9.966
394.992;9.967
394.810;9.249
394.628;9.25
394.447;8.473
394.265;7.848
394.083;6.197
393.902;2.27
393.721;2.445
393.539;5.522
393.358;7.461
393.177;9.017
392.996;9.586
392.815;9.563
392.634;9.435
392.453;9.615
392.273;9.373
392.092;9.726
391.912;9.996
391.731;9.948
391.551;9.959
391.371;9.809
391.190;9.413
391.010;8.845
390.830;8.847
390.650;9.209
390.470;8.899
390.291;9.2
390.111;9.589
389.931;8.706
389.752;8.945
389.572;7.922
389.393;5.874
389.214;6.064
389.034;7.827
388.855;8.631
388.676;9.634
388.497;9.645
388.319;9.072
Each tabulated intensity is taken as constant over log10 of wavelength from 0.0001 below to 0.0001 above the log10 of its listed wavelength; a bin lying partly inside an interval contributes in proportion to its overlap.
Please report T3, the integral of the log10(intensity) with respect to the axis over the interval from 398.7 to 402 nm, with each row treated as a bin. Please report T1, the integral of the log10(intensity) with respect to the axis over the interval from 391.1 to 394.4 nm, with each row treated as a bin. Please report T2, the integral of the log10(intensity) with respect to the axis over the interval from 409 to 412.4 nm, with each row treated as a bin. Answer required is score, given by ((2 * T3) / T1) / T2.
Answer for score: 0.696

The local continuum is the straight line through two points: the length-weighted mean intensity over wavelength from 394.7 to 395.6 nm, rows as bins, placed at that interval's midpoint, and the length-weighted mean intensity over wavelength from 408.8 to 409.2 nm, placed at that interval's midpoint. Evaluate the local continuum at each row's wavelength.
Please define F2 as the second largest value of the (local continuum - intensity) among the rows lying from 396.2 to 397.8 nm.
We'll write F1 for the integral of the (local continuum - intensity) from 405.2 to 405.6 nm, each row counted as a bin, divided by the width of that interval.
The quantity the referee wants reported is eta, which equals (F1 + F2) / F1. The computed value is -11.0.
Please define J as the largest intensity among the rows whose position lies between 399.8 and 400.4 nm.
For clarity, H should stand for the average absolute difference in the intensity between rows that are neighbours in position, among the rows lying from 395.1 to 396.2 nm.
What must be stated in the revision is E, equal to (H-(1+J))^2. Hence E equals 120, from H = 0.16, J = 10.11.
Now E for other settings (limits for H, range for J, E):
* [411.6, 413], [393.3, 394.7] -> 97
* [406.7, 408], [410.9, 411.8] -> 110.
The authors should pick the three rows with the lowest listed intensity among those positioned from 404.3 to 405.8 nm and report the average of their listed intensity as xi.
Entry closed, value 9.6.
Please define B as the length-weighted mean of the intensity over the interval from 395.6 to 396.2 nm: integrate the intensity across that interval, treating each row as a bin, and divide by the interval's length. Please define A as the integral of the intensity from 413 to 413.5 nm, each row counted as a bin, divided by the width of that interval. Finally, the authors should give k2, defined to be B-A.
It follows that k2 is -0.4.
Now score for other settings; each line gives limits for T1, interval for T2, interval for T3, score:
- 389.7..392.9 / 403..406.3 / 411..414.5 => 0.678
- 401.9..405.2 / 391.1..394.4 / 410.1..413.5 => 0.688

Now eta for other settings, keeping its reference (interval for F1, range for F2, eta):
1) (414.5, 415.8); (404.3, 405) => -0.1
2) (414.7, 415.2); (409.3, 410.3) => 3.2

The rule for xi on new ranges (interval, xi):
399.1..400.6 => 9.8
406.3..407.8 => 9.4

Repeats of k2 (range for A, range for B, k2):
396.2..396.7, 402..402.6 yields 0.5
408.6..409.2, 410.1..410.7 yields -2.1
